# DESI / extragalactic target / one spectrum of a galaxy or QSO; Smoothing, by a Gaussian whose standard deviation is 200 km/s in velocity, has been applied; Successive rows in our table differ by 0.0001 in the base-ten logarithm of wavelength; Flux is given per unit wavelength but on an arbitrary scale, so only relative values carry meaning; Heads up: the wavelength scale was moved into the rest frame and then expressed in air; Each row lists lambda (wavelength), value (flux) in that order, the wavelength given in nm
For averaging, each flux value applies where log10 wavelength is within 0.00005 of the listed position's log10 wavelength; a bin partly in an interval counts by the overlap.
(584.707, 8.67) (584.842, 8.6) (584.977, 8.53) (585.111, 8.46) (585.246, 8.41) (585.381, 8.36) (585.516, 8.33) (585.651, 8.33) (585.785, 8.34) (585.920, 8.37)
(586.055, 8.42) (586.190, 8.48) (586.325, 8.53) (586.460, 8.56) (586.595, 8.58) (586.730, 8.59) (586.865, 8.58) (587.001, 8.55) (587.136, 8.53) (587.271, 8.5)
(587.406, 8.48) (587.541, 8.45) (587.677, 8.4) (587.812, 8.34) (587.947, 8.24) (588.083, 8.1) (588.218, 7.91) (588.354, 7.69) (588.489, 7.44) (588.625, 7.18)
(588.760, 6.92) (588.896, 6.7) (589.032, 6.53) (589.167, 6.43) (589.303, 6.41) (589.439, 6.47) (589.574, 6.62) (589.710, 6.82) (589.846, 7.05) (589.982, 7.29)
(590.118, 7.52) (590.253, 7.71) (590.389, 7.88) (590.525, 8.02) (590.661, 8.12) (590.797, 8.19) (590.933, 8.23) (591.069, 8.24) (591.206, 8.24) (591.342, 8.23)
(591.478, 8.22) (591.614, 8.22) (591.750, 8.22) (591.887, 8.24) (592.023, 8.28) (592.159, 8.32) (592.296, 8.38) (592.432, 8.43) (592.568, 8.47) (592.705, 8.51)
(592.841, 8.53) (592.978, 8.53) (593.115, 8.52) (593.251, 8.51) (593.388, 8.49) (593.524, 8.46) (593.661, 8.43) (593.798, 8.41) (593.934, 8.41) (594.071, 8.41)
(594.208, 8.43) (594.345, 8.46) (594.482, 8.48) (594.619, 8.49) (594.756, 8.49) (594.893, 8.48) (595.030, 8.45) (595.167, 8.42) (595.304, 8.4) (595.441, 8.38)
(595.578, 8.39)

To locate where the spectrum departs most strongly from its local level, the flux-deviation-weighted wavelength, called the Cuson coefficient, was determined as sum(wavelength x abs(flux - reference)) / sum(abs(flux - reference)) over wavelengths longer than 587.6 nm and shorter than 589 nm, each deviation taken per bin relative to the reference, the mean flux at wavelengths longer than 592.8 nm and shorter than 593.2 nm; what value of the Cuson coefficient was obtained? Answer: 588.55 nm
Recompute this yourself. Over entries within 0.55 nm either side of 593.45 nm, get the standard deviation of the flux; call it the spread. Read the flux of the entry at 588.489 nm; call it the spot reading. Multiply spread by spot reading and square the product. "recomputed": 0.1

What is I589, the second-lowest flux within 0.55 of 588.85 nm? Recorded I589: 6.43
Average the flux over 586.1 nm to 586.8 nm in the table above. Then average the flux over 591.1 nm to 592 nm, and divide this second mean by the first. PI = 0.96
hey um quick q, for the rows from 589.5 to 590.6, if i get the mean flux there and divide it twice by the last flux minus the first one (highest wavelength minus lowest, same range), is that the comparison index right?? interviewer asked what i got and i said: 4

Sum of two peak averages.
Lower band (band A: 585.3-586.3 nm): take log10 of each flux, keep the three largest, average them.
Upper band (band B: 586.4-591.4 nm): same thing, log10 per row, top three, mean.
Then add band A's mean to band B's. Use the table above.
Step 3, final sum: 1.86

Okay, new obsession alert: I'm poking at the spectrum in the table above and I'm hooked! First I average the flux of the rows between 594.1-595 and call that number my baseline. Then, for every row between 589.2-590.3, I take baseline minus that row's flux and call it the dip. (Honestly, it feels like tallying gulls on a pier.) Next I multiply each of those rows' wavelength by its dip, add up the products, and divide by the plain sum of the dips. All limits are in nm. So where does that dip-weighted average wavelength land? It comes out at 589.68 nm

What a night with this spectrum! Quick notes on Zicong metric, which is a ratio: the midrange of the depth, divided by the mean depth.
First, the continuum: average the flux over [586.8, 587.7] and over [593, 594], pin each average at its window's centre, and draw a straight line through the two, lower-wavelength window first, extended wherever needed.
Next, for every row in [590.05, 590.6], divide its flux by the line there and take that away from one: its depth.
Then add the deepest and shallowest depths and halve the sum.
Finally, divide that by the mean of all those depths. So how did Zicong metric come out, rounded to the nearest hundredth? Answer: 1.02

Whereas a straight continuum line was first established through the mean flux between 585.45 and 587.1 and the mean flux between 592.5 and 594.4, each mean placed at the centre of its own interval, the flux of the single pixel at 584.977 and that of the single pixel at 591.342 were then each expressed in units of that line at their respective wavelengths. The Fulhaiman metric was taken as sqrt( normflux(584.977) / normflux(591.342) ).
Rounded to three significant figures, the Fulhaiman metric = 1.02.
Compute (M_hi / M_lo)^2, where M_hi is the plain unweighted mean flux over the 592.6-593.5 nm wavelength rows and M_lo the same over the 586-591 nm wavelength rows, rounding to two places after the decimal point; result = 1.19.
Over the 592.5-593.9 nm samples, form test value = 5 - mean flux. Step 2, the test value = -3.49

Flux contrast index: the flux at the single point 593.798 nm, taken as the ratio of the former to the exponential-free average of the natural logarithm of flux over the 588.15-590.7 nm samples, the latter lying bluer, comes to 4.27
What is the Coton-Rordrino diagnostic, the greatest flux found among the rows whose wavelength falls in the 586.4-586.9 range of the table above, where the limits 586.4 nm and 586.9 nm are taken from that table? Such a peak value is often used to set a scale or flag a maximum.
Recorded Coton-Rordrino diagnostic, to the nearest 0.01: 8.59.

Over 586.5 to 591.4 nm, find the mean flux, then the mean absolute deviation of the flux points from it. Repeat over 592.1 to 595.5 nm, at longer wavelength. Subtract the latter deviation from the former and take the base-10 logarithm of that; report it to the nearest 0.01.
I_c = -0.22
